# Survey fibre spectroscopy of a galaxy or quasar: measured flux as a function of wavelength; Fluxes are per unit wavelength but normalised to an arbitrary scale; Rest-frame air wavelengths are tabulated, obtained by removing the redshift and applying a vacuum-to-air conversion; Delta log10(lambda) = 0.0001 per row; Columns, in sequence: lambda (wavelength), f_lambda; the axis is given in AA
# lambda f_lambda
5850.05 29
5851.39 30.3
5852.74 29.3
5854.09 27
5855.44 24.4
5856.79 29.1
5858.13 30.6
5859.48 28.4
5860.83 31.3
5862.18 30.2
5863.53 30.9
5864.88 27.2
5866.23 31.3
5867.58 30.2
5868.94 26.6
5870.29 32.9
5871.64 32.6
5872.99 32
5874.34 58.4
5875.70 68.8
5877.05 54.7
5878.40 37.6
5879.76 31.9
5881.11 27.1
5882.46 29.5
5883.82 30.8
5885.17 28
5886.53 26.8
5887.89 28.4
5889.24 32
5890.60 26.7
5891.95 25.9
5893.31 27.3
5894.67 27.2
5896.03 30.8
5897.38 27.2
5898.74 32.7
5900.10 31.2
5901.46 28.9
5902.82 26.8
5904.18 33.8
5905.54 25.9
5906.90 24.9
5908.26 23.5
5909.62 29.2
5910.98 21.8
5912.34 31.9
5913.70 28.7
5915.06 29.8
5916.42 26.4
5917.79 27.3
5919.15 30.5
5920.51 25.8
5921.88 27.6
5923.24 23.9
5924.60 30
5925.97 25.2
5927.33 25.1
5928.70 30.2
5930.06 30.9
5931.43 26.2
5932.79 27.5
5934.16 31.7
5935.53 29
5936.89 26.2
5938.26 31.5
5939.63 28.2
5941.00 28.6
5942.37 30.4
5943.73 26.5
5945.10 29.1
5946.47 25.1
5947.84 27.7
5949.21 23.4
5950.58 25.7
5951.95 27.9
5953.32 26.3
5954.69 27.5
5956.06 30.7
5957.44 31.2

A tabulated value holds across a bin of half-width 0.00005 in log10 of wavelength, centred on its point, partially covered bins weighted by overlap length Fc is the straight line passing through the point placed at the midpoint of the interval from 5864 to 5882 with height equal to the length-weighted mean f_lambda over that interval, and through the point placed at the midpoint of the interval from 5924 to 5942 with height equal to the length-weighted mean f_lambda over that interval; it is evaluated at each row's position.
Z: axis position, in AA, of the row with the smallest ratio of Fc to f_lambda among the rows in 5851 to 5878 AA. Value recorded 5875.70 AA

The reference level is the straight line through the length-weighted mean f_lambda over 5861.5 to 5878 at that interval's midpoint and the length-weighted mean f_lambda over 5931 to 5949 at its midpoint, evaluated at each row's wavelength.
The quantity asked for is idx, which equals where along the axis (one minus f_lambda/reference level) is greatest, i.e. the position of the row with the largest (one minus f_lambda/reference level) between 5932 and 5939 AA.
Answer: 5936.89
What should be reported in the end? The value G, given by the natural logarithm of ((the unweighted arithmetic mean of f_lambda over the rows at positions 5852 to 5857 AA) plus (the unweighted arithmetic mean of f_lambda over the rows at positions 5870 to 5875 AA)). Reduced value 4.20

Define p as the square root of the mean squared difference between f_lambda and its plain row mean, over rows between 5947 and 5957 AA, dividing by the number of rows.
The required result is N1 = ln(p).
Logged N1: 0.73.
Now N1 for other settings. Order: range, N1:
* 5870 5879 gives 2.64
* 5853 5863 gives 0.79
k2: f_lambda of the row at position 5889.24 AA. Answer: 32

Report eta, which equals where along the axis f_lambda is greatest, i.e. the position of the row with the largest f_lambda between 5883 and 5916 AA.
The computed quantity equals 5904.18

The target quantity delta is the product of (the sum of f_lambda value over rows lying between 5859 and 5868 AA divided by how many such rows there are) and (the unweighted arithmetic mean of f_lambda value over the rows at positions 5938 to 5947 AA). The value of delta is 853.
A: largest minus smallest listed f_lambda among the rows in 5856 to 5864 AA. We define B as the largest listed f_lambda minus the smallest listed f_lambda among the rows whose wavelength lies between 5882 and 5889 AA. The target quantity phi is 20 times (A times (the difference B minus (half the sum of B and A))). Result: 32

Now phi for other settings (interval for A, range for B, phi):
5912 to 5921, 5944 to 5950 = -24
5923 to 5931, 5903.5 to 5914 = 350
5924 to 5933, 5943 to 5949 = -104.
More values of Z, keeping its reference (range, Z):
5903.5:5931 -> 5930.06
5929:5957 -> 5956.06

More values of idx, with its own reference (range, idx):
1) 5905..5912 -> 5910.98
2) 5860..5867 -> 5864.88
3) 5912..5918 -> 5916.42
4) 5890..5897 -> 5891.95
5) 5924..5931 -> 5925.97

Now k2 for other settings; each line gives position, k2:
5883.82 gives 30.8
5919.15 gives 30.5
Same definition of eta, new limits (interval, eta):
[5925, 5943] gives 5934.16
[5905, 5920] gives 5912.34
